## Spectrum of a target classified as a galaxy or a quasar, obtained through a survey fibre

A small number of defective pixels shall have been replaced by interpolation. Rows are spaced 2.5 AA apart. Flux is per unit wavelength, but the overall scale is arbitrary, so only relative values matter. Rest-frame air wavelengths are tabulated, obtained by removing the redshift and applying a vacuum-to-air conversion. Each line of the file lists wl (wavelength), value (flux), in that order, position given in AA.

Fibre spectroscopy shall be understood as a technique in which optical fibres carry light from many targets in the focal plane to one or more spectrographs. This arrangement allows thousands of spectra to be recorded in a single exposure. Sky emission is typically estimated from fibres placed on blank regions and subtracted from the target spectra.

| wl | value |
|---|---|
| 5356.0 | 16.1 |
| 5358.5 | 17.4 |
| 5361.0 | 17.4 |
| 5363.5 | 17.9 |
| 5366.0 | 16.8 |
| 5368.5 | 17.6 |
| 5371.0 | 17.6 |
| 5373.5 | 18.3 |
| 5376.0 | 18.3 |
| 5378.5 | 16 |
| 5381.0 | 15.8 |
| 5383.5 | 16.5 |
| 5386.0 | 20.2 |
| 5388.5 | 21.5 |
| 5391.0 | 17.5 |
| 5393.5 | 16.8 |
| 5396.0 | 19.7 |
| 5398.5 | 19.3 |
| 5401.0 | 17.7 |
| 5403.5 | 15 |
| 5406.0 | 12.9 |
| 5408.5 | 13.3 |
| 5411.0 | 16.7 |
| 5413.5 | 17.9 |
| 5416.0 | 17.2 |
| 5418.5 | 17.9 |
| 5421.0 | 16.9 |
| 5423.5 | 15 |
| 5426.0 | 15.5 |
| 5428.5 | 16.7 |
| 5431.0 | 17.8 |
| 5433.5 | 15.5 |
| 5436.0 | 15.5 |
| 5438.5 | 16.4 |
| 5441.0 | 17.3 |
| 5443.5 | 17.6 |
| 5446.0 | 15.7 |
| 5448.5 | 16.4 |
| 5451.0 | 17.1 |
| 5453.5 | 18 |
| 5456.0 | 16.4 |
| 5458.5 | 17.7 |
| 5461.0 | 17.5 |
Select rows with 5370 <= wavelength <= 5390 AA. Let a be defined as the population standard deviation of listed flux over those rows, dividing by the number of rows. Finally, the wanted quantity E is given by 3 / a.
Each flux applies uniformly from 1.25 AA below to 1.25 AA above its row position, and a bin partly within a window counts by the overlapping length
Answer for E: 1.6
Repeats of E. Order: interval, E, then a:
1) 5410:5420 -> 5.9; 0.5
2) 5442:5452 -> 4.2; 0.7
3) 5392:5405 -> 1.8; 1.7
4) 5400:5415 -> 1.5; 2.0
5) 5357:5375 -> 7.0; 0.4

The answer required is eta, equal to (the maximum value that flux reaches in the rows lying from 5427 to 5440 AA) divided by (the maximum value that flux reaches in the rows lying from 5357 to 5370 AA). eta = 0.99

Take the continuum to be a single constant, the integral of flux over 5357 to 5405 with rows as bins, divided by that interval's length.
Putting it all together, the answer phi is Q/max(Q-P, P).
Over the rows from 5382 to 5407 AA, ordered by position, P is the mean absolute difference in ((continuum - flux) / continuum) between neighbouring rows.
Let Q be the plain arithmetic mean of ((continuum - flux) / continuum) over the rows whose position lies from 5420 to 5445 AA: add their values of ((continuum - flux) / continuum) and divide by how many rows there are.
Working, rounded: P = 0.12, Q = 0.073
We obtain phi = 0.6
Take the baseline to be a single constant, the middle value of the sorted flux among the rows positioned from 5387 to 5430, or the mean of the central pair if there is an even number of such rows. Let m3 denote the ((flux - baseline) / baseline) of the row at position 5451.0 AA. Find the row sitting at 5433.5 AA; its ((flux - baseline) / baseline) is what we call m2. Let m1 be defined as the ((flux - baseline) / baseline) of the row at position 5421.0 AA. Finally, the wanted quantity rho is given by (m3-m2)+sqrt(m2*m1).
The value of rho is 0.09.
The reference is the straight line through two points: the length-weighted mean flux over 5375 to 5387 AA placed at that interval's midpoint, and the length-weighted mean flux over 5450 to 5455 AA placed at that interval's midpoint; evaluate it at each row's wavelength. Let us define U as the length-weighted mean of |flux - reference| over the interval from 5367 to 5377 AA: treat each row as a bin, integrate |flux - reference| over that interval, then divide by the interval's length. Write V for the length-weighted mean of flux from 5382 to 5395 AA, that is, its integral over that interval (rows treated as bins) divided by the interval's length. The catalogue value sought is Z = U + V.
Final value 19.2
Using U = 0.7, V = 18.5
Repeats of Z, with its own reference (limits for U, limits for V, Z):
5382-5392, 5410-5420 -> 19.5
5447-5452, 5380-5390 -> 19.4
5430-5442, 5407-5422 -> 17.7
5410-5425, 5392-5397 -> 19.0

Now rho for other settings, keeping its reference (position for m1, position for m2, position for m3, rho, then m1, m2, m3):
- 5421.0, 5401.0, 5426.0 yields -0.13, 0.00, 0.047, -0.083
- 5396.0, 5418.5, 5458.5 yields 0.09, 0.17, 0.059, 0.047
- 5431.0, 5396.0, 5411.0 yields -0.08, 0.05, 0.166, -0.012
